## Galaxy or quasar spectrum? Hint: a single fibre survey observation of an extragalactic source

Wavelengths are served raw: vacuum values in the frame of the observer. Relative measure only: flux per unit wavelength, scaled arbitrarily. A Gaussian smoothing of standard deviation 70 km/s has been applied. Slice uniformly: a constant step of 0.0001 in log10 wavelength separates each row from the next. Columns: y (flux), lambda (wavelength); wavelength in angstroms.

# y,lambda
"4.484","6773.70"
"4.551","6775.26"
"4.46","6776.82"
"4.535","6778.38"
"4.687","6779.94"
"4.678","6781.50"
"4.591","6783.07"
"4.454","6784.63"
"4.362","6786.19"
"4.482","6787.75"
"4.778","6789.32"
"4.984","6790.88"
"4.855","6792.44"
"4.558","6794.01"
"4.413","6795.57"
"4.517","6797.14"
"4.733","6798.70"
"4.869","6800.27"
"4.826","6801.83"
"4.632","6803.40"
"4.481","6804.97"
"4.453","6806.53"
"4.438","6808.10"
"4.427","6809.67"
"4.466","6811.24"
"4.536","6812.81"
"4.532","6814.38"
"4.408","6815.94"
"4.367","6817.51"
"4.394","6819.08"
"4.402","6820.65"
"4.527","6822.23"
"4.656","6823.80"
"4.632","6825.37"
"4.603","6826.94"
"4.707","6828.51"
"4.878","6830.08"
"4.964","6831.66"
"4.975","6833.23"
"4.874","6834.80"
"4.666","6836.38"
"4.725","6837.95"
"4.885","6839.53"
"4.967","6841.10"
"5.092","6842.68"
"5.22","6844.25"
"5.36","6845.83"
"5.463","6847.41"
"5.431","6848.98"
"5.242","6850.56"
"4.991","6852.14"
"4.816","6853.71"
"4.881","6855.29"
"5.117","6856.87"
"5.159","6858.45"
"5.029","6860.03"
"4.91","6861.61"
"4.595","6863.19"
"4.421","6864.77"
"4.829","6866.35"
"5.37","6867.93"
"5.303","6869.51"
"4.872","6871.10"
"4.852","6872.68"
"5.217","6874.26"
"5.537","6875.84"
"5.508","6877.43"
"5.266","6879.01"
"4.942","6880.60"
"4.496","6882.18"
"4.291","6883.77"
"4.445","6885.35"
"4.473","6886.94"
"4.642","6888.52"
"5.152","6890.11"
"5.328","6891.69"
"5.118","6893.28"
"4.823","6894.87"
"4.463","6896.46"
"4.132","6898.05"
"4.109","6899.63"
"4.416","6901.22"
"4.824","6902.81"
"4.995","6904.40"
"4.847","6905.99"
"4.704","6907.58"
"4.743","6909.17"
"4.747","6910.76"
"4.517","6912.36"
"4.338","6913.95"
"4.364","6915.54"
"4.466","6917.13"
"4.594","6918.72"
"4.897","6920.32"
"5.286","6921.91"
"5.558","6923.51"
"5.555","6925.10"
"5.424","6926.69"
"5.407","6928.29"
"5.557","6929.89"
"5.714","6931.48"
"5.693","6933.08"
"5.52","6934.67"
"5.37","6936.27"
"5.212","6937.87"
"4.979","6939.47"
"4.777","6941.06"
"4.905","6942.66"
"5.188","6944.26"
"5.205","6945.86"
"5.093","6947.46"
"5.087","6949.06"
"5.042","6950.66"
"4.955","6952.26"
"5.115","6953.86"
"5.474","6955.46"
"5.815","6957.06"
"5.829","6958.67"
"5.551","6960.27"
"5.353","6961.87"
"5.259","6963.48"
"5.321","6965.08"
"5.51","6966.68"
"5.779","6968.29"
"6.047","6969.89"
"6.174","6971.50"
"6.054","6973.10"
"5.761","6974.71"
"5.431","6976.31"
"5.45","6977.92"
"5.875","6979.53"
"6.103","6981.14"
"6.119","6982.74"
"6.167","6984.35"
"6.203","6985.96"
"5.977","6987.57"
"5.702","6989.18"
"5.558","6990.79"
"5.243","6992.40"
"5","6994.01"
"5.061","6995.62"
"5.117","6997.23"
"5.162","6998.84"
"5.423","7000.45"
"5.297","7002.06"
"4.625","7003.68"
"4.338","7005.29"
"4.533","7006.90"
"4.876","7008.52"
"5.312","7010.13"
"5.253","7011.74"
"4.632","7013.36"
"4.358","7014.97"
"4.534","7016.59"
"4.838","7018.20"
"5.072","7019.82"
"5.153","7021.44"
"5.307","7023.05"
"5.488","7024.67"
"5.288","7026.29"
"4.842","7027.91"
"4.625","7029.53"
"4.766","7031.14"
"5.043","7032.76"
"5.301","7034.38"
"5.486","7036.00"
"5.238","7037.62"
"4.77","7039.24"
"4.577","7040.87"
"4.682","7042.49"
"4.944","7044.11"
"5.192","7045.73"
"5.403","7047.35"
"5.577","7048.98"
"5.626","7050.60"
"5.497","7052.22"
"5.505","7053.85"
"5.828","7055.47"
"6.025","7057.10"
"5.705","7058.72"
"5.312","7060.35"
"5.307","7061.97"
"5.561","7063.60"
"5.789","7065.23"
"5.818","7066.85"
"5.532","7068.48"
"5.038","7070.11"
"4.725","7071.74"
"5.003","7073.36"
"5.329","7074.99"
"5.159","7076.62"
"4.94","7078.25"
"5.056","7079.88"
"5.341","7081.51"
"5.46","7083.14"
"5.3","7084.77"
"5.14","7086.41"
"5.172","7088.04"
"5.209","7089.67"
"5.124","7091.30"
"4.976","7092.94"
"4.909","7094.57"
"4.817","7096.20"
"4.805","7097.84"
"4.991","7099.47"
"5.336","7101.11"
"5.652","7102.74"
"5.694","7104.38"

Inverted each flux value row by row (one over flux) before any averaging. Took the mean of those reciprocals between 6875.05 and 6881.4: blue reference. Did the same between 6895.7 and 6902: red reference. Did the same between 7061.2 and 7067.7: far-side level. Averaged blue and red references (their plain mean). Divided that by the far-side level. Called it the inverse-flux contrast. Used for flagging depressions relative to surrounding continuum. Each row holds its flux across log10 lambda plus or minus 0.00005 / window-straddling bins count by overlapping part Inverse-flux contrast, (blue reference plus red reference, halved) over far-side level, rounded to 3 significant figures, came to 1.19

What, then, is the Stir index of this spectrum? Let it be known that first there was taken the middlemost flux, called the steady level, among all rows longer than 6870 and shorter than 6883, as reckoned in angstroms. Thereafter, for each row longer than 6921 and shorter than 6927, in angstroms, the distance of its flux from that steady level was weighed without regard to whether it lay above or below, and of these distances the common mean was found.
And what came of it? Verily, 0.38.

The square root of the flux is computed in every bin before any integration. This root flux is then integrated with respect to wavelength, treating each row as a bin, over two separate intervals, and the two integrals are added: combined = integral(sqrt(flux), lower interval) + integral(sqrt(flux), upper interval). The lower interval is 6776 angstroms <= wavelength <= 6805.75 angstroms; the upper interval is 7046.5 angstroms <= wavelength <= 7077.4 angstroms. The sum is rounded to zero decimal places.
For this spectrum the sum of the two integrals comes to 136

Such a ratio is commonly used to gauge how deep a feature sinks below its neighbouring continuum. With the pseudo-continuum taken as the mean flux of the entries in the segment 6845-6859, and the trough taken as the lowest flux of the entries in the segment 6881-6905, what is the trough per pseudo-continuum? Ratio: 0.80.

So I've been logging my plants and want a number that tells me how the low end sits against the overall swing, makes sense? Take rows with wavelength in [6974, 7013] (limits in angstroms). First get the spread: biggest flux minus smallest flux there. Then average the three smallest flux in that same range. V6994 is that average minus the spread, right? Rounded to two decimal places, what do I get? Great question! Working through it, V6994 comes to 2.63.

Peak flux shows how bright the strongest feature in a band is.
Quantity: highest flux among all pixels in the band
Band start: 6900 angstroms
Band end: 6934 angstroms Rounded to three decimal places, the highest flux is 5.714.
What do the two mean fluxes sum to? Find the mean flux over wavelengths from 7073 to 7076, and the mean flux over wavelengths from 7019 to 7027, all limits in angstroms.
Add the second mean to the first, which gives 10.4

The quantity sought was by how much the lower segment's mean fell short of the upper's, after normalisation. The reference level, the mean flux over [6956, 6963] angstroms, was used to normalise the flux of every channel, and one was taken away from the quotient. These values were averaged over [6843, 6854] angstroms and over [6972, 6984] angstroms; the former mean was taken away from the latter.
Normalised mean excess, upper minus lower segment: 0.11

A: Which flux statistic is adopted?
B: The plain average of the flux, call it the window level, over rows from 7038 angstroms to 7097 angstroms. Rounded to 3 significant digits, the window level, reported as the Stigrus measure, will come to 5.26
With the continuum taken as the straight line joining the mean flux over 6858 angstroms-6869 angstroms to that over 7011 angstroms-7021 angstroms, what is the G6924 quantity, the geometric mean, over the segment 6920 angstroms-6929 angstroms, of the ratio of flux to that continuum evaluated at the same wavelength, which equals 1.10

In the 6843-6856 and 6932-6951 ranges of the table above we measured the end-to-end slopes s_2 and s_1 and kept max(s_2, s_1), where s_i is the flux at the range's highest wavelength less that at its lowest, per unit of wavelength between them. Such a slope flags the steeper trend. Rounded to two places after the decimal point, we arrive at -0.03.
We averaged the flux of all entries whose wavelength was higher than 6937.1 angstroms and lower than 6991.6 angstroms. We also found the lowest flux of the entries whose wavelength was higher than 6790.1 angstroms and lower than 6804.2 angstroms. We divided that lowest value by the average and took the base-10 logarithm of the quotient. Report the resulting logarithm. -0.098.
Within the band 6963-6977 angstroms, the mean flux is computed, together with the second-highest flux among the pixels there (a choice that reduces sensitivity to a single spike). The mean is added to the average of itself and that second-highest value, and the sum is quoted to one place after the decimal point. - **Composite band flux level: 11.6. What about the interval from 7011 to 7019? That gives 9.5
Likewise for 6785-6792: 9.4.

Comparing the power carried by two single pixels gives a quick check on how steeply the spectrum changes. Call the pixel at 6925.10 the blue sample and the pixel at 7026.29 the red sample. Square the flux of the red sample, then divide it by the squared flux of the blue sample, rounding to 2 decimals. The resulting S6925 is 0.91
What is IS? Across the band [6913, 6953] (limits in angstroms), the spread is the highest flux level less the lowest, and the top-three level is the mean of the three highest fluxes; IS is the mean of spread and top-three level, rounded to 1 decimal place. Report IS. 3.5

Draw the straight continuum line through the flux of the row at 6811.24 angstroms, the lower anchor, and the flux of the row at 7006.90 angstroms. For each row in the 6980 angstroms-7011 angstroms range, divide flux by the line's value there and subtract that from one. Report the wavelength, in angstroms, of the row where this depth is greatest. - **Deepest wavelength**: 7005.29 angstroms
